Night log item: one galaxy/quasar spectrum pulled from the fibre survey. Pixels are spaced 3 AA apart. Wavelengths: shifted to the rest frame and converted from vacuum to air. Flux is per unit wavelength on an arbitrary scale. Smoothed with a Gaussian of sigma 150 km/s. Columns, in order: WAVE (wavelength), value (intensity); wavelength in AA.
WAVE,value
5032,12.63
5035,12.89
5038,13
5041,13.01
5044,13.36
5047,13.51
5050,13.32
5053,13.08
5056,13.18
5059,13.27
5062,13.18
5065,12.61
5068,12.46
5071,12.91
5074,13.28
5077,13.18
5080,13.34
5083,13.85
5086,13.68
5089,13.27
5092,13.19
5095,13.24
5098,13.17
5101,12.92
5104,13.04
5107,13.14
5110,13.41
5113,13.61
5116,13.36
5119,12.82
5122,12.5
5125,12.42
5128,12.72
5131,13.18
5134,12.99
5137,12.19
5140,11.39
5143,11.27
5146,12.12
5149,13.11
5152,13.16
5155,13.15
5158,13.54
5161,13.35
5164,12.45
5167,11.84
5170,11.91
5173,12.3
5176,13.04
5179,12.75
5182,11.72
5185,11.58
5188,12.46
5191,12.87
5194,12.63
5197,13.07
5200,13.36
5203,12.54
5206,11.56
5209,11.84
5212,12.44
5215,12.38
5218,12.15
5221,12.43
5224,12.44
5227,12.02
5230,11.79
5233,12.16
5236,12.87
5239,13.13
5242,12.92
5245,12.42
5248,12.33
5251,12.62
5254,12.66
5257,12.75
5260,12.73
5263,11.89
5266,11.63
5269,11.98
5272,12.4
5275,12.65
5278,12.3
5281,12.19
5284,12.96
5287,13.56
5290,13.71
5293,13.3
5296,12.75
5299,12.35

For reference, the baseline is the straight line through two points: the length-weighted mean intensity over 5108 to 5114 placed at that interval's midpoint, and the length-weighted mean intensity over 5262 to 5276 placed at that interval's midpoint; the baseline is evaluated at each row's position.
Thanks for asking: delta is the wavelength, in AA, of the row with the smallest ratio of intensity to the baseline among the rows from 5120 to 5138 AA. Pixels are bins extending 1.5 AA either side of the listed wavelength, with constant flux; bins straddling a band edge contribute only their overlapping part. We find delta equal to 5137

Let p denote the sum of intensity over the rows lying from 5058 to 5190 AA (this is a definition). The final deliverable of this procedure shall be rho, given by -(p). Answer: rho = -564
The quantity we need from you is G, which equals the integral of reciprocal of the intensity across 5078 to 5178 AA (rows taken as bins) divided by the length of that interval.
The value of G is 0.0779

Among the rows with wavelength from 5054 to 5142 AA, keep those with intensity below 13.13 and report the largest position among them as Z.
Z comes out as 5140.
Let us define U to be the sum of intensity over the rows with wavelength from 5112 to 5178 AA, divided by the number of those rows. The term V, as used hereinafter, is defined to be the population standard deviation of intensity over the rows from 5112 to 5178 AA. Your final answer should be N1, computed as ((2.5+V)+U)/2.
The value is 7.91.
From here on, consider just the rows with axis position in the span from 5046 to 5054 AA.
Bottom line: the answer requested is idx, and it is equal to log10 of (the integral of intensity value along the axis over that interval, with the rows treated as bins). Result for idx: 2.03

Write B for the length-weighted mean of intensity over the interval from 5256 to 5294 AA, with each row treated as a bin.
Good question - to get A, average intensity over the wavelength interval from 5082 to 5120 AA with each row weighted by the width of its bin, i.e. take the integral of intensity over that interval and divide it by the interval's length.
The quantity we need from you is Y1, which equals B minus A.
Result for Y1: -0.67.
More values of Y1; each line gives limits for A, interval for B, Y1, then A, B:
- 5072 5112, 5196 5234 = -0.97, 13.3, 12.3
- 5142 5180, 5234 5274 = -0.15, 12.6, 12.5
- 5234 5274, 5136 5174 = -0.04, 12.5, 12.4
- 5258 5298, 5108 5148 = 0.01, 12.6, 12.6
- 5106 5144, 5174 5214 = -0.26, 12.7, 12.4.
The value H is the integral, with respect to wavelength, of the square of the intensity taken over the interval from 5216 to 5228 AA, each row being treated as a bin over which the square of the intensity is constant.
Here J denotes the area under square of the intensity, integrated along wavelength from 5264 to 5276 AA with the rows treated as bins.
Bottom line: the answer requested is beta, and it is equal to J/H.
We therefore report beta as 0.98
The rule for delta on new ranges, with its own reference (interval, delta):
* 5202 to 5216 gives 5206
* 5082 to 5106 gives 5101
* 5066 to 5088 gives 5068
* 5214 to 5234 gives 5230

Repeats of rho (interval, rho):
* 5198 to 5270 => -297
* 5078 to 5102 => -107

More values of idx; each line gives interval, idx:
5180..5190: 2.08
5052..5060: 2.02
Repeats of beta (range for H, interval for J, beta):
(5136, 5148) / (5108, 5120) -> 1.28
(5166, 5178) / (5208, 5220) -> 0.99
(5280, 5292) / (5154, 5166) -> 0.99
